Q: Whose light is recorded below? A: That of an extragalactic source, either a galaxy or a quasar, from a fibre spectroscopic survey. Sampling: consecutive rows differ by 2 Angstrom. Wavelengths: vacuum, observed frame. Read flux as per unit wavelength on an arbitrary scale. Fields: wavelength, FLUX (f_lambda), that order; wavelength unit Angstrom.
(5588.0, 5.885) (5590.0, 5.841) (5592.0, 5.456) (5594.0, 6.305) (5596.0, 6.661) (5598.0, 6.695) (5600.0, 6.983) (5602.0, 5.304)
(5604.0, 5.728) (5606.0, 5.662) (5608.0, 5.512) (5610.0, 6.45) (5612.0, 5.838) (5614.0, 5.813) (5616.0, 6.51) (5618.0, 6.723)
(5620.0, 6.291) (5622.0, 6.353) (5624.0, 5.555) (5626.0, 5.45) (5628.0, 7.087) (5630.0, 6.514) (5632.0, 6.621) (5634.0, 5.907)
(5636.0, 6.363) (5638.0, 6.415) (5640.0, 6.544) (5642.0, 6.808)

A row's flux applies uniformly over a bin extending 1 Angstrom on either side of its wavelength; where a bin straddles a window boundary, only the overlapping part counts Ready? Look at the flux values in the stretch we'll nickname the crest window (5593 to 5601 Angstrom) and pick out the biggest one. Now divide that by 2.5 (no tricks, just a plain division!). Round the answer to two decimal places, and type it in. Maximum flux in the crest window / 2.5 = 2.79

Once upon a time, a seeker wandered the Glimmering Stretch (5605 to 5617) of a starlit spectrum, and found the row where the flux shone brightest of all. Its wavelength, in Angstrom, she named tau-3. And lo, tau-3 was 5616.0 Angstrom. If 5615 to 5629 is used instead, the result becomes 5628.0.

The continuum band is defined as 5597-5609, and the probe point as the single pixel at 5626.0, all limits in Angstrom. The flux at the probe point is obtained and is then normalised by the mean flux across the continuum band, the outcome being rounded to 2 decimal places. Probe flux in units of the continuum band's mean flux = 0.91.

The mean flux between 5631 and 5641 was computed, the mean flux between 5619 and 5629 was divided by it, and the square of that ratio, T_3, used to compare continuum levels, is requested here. 0.93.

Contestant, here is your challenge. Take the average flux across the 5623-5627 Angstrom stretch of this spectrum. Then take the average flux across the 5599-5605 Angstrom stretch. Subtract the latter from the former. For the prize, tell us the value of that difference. -0.5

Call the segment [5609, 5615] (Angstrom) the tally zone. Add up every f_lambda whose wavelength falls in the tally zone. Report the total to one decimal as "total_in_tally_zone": 18.1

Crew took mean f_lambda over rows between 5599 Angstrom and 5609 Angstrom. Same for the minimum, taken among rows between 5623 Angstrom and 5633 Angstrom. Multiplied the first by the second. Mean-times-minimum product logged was 31.8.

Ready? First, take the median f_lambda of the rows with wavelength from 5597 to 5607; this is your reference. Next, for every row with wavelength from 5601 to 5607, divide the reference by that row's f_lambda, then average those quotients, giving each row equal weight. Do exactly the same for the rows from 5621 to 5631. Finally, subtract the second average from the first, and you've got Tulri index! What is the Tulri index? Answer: 0.10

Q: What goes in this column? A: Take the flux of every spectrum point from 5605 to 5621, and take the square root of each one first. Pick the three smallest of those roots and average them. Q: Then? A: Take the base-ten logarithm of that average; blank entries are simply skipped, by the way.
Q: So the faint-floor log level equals 0.376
